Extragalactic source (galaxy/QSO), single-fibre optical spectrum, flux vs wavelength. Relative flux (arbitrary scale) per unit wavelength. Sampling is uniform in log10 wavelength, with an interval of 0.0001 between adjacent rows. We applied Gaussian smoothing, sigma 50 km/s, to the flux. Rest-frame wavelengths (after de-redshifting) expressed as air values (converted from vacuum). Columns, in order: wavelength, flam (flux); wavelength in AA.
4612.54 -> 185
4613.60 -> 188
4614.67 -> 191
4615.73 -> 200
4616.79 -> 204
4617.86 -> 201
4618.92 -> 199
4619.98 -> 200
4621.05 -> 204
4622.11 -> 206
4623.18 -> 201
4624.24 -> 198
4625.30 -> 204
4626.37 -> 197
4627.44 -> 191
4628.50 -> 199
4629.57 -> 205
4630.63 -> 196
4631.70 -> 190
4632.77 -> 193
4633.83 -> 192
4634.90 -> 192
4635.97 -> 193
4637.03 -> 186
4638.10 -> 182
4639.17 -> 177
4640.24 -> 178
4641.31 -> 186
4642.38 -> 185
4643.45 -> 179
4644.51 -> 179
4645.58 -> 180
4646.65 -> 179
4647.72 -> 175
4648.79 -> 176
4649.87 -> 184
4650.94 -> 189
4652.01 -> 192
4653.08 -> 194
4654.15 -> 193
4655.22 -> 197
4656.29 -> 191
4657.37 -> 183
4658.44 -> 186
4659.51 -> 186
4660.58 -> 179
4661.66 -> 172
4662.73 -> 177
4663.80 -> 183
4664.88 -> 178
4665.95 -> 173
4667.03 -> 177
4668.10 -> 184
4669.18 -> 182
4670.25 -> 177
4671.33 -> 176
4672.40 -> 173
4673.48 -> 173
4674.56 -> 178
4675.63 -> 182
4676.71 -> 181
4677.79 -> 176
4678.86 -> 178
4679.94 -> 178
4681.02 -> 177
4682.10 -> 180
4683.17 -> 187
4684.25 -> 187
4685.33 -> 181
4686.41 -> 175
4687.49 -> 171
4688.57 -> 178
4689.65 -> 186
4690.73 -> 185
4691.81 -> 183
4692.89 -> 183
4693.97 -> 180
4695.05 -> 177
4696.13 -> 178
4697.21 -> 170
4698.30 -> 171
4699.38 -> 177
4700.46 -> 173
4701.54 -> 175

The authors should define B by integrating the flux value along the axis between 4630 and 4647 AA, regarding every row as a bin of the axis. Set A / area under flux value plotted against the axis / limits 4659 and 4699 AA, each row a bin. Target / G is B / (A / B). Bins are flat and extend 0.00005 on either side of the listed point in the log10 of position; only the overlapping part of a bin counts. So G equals 1394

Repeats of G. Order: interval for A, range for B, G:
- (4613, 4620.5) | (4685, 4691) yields 778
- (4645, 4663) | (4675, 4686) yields 1191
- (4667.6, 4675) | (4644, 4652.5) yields 1814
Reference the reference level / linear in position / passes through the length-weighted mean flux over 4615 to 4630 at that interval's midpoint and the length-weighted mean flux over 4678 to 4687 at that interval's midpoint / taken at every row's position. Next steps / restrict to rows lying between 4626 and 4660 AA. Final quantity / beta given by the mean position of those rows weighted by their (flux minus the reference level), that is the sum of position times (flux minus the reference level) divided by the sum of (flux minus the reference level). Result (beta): 4641.6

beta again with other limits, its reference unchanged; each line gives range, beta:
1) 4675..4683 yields 4679.0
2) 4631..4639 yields 4635.5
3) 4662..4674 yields 4668.3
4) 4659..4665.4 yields 4662.3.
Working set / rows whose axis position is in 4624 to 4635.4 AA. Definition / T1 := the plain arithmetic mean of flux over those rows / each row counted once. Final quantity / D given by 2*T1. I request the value 392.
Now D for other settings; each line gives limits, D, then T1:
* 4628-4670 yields 370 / 185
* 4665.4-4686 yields 358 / 179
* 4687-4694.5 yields 362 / 181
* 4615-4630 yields 401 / 201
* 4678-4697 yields 360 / 180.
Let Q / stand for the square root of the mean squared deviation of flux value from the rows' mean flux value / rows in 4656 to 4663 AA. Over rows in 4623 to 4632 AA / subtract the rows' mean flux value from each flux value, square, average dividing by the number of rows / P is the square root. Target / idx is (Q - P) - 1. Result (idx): 0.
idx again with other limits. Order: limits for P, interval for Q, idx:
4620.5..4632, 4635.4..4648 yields -1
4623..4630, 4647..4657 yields 2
